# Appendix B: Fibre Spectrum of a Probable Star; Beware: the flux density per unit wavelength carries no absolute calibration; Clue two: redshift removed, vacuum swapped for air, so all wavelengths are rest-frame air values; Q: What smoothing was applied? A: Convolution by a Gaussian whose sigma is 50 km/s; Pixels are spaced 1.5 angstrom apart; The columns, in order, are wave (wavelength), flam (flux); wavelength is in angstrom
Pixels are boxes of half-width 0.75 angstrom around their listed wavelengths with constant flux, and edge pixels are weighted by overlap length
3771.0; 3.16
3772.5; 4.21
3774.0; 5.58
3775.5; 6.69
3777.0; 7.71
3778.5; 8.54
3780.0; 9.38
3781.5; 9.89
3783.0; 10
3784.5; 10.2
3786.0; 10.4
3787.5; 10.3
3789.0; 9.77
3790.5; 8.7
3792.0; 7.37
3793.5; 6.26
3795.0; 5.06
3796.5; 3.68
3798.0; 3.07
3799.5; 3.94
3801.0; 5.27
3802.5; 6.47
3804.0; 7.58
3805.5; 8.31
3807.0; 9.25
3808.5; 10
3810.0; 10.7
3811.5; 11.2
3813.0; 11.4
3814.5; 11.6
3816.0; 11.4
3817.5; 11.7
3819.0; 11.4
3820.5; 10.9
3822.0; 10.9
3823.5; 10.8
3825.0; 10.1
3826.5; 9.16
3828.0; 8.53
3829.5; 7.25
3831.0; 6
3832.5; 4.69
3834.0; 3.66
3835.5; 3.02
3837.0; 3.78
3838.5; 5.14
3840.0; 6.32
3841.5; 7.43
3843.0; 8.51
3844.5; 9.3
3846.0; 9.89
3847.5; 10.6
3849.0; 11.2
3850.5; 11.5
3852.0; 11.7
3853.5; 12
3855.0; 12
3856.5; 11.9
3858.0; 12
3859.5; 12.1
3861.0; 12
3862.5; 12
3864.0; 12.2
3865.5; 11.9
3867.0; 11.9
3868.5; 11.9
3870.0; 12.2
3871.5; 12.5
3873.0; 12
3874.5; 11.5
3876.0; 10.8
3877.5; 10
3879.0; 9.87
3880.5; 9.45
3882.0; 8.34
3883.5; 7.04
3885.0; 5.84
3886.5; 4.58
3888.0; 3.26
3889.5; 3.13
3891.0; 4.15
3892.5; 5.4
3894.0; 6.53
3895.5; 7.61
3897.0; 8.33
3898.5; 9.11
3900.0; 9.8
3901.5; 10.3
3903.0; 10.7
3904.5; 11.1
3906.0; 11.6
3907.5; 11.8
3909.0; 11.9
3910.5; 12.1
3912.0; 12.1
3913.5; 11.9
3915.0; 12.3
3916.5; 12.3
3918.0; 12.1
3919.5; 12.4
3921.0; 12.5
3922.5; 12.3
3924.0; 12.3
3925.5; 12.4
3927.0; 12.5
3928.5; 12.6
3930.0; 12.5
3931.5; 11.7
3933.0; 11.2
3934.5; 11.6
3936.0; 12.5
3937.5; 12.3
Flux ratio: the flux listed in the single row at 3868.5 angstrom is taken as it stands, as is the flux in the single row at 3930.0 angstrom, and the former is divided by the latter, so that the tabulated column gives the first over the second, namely 0.95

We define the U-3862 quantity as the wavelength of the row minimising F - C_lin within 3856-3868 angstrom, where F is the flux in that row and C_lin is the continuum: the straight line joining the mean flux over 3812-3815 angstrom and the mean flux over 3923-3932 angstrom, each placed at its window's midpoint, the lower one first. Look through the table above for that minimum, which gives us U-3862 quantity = 3867.0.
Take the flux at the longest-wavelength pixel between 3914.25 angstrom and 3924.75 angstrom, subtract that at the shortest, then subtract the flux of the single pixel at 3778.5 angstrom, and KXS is -8.5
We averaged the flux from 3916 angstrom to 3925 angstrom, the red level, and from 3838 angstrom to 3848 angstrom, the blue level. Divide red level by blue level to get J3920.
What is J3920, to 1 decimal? 1.5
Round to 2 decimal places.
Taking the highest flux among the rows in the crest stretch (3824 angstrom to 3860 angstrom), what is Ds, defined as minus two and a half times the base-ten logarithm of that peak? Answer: -2.71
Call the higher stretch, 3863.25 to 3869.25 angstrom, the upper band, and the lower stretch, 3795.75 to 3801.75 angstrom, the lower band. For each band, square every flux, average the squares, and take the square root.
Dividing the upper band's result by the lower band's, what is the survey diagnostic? 2.9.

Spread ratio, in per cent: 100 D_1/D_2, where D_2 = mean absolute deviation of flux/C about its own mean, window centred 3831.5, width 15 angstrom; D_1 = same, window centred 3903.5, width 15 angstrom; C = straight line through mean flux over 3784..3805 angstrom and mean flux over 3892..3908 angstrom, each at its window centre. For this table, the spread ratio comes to 36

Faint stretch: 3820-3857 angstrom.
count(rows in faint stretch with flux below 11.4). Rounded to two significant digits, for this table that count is 20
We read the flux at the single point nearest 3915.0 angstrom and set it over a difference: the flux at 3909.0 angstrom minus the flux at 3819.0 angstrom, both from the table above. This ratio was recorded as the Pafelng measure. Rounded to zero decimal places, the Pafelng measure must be 25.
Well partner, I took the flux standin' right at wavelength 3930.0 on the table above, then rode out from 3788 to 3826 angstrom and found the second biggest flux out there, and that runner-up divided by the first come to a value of 0.93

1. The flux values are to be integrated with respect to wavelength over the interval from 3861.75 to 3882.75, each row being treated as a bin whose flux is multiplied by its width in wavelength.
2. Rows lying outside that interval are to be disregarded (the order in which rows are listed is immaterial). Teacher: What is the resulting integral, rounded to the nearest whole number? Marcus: 235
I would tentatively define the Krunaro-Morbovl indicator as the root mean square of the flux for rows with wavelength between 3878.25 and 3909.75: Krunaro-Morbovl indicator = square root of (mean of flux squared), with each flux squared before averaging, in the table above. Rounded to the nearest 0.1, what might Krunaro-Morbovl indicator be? 8.6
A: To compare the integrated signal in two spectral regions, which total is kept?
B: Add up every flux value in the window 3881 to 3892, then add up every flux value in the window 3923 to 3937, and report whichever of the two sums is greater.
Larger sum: 109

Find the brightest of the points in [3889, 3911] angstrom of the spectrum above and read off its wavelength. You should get 3910.5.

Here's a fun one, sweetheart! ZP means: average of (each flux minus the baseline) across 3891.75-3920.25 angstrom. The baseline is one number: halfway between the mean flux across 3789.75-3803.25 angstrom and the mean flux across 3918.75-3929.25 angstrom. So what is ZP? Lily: 1.5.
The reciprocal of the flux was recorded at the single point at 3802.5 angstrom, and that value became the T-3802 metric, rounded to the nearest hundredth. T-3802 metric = 0.15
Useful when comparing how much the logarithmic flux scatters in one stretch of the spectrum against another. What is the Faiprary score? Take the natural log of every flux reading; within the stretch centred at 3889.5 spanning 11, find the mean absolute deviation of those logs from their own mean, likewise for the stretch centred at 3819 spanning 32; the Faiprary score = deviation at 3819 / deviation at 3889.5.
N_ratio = 1.0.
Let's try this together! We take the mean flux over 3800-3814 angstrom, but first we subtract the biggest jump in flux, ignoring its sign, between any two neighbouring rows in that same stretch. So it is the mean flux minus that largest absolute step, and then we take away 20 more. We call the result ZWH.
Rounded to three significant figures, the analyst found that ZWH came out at -12.3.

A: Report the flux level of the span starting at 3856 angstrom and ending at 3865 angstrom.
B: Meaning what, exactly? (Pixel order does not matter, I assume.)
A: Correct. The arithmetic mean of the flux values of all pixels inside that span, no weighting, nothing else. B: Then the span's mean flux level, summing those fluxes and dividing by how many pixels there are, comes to 12.0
